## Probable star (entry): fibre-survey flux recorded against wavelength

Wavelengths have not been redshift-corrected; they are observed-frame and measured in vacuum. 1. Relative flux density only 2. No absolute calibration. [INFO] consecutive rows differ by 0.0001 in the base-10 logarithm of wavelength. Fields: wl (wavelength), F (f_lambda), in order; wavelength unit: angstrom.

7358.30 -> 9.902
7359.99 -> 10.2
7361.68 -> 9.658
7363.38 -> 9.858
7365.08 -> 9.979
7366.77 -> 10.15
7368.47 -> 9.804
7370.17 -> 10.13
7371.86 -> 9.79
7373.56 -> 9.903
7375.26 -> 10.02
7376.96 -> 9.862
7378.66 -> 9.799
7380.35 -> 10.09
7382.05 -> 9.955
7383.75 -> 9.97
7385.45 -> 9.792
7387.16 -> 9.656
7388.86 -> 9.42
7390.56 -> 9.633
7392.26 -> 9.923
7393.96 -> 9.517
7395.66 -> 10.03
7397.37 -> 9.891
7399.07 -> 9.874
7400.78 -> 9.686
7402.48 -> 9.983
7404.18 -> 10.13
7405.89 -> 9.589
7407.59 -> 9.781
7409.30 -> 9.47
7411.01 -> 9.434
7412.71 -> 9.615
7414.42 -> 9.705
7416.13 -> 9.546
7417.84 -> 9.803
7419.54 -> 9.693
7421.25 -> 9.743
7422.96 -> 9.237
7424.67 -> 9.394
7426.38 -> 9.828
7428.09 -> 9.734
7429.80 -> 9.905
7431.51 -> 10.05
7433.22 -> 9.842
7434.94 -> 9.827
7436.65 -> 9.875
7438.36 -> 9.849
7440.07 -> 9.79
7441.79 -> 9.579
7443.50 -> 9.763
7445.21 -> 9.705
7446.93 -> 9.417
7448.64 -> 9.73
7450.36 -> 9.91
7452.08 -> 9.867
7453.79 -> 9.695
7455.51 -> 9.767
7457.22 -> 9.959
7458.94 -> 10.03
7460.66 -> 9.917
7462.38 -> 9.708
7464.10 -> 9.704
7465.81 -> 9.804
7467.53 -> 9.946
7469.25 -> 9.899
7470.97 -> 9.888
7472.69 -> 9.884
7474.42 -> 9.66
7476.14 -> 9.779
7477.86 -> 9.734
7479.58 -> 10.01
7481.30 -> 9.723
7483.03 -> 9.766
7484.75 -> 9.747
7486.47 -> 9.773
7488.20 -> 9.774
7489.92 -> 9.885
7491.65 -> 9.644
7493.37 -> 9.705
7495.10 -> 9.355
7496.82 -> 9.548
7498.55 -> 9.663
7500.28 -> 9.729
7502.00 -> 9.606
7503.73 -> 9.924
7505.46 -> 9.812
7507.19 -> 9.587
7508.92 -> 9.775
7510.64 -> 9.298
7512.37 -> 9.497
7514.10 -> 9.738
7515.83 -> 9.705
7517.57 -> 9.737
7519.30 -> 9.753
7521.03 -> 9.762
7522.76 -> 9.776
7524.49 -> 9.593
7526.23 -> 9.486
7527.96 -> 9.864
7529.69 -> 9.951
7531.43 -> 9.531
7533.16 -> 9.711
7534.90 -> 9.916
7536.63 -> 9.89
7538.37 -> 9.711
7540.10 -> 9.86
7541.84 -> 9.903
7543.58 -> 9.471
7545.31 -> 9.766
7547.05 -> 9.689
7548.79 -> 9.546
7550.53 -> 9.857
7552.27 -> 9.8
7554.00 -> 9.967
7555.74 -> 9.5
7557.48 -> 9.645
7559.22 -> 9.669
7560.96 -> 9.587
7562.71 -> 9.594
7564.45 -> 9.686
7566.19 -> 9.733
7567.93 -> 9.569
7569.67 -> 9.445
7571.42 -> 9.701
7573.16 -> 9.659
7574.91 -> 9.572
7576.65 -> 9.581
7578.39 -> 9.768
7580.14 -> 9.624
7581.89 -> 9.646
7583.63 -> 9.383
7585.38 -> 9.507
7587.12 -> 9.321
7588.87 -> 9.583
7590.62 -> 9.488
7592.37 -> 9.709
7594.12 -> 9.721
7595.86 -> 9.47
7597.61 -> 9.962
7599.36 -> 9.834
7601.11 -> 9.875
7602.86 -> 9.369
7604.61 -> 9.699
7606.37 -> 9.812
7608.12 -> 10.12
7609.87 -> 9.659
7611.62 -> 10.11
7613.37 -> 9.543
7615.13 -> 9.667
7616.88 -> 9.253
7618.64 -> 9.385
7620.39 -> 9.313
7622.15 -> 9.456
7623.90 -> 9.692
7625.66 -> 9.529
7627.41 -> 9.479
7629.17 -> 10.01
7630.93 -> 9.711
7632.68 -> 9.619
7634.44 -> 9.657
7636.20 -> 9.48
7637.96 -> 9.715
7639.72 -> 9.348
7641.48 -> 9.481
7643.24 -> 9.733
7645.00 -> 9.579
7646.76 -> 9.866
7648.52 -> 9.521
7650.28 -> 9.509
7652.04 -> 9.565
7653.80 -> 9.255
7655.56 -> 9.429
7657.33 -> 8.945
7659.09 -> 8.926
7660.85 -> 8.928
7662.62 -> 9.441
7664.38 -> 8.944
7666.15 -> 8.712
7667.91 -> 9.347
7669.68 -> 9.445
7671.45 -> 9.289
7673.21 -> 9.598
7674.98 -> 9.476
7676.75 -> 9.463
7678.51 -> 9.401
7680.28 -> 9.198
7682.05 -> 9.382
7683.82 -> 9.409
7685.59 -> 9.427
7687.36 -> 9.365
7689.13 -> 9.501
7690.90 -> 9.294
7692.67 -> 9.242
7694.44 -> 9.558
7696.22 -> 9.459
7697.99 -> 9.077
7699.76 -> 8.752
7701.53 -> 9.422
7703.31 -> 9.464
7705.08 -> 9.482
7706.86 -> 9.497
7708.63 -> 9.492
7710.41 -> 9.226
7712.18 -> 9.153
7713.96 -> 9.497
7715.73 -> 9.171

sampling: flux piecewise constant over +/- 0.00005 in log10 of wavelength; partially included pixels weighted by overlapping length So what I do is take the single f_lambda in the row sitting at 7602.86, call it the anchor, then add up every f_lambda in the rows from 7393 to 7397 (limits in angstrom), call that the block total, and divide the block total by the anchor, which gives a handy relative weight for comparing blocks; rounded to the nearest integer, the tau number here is 2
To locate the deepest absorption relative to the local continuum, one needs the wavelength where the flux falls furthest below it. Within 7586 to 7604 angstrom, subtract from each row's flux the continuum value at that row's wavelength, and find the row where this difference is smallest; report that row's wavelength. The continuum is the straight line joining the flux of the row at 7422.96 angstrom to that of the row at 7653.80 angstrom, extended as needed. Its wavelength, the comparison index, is 7587.12 angstrom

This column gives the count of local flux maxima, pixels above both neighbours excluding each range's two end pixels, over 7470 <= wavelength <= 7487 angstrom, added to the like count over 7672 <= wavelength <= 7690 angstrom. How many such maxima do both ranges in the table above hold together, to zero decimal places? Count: 4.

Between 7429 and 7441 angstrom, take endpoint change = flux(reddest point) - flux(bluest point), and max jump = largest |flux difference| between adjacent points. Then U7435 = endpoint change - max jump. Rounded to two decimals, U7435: -0.32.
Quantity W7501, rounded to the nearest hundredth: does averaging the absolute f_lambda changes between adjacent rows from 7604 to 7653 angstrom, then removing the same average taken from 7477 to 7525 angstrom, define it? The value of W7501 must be 0.08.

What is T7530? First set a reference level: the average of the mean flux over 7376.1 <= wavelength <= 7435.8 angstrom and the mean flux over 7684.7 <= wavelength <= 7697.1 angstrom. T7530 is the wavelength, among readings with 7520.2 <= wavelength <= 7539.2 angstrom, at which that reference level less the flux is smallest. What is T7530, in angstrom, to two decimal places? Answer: 7529.69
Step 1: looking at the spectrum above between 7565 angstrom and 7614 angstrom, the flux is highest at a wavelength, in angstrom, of 7608.12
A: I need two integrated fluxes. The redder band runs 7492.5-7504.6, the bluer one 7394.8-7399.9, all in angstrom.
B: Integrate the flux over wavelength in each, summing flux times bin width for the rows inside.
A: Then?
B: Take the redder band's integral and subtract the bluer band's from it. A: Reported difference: 66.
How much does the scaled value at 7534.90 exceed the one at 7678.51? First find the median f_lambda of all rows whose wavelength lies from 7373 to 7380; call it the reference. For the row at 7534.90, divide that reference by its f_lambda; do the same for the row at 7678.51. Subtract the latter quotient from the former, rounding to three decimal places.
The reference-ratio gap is -0.055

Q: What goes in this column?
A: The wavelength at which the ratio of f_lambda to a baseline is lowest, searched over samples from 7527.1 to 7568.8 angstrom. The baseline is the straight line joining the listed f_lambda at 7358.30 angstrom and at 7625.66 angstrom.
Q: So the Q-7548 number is 7543.58 angstrom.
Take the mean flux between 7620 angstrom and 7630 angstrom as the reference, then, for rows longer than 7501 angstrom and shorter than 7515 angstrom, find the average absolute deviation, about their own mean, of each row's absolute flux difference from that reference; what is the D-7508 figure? 0.10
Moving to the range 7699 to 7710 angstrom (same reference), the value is 0.20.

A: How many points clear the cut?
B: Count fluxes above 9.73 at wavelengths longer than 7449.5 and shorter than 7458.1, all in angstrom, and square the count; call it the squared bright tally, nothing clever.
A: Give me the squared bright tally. 16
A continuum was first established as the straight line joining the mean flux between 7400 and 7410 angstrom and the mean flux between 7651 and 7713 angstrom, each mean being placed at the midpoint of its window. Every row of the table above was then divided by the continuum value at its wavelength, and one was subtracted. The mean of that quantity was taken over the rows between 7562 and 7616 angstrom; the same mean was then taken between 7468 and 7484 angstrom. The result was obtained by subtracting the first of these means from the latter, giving -0.004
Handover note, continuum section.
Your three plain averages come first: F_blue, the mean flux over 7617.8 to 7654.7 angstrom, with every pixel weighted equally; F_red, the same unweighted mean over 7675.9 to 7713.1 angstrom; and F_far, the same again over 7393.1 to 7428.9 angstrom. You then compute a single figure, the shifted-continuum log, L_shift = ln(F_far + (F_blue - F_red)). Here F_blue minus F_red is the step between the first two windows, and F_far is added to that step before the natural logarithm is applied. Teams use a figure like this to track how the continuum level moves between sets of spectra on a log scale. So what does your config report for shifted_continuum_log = 2.29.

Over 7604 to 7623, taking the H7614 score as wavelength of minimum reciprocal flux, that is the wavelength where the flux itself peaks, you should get 7608.12 angstrom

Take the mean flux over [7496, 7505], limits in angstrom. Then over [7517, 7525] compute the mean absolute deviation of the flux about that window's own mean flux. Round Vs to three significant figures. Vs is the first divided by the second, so 185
